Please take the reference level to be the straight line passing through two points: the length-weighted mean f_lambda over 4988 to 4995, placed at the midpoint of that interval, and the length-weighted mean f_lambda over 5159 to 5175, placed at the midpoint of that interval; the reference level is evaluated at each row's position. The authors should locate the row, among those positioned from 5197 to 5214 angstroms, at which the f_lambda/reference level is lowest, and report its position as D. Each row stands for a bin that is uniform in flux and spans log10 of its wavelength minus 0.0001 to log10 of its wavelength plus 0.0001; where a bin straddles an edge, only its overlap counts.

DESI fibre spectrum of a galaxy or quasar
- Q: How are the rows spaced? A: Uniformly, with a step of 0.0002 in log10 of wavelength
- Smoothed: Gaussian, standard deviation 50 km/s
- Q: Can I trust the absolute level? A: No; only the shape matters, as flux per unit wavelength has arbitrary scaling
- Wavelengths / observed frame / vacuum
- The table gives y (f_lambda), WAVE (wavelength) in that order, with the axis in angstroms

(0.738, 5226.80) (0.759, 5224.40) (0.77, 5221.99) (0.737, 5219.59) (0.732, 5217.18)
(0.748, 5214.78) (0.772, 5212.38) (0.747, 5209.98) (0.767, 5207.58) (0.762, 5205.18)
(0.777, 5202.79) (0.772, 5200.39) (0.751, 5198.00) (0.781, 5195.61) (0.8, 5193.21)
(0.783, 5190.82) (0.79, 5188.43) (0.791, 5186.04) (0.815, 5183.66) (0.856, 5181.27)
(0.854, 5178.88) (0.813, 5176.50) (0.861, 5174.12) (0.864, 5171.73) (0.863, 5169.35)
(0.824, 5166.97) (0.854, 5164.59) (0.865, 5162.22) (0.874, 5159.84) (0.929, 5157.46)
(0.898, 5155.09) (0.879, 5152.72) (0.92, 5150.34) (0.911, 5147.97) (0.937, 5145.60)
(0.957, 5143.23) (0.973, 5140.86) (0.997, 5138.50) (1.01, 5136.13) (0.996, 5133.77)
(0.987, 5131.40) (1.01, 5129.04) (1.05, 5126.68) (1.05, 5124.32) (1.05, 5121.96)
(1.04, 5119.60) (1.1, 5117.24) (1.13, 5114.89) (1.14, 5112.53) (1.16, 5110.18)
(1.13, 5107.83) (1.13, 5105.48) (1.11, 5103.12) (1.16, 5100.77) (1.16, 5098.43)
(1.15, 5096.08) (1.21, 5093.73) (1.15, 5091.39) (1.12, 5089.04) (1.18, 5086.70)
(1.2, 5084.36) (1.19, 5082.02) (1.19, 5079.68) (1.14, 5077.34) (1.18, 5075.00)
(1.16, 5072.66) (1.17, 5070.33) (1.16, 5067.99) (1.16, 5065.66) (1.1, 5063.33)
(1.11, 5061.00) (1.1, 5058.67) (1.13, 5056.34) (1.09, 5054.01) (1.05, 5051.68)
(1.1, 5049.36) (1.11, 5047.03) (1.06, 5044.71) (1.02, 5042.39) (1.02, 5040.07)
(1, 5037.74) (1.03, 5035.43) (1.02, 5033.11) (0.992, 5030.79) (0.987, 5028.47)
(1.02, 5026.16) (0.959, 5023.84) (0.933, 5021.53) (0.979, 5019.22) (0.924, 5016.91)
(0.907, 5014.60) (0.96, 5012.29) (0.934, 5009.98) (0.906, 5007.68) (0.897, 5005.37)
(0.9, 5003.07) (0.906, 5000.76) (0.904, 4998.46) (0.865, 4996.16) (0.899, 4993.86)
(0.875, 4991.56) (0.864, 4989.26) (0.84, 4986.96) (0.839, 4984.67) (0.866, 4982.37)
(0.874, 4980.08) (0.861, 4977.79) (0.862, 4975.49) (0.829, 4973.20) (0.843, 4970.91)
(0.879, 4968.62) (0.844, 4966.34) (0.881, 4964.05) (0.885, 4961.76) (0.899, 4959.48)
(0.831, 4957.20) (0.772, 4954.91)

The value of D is 5209.98 angstroms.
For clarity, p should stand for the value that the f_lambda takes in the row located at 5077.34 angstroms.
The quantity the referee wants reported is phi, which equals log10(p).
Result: 0.06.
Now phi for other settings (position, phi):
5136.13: 0.00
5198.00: -0.12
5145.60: -0.03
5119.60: 0.02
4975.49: -0.06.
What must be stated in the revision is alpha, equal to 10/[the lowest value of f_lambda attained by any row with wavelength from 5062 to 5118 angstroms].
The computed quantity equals 9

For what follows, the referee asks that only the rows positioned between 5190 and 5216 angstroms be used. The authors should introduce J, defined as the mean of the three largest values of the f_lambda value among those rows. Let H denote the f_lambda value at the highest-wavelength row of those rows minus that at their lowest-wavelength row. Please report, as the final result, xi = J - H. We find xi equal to 0.82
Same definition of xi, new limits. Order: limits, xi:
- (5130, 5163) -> 1.12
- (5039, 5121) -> 1.18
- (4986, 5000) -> 0.83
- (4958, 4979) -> 0.93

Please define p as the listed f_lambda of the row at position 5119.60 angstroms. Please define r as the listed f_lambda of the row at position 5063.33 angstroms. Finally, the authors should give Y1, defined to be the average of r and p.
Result 1.07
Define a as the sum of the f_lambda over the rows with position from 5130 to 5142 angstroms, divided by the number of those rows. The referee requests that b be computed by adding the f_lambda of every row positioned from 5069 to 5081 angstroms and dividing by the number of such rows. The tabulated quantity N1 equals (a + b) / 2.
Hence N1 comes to 1.08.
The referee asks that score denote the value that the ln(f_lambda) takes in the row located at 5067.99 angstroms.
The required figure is 0.15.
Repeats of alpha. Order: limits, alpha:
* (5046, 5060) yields 10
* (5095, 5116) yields 9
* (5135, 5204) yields 13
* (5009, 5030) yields 11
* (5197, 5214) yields 13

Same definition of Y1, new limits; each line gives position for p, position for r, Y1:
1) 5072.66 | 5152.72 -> 1.02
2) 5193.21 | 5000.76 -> 0.85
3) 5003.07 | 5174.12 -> 0.88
